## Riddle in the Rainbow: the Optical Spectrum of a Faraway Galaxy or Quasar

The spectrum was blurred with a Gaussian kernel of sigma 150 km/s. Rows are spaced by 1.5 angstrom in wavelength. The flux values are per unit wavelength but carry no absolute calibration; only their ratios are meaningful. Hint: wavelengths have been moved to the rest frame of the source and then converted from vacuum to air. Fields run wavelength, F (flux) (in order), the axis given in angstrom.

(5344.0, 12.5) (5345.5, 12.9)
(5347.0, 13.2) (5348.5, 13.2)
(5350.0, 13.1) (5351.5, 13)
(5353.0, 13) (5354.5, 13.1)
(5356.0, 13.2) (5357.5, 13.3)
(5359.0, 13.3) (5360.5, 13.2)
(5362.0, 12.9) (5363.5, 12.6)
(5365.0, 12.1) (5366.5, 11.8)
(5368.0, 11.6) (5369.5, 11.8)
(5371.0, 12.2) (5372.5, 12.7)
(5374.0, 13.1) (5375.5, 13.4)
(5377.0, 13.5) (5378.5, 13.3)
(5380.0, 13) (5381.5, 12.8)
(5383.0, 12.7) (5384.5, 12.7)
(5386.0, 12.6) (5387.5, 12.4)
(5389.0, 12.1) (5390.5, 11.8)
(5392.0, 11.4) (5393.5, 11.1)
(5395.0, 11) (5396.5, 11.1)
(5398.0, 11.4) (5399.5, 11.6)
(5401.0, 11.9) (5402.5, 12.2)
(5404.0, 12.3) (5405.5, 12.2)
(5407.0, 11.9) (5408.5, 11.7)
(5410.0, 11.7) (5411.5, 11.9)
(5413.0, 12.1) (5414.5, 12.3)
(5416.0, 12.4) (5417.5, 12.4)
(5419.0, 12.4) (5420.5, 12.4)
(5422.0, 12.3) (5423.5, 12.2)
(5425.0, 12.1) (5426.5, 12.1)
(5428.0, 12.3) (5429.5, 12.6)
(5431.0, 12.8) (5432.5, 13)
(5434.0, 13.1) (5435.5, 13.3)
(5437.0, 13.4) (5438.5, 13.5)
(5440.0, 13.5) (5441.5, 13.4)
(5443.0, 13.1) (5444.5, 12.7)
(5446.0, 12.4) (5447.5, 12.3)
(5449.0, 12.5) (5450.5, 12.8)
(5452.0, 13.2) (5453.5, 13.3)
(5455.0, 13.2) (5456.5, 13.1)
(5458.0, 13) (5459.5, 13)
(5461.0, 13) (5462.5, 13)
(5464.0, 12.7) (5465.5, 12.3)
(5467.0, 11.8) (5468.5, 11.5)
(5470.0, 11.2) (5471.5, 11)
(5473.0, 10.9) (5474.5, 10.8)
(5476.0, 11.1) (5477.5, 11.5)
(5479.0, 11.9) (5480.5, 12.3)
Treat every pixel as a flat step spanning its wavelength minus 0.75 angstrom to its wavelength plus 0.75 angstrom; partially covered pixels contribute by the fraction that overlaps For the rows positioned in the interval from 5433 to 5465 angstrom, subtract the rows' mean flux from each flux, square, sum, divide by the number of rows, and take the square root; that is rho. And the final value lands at 0.34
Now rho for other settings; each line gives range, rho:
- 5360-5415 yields 0.66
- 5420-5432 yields 0.23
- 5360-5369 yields 0.58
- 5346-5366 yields 0.32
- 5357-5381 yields 0.62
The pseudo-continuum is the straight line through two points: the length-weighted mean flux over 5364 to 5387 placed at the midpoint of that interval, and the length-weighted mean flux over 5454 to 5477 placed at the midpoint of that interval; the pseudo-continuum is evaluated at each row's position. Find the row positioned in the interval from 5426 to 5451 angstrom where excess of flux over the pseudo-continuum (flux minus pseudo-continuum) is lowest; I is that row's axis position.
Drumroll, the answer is 5426.5 angstrom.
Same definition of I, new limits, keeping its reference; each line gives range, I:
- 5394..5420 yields 5395.0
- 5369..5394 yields 5393.5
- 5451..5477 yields 5474.5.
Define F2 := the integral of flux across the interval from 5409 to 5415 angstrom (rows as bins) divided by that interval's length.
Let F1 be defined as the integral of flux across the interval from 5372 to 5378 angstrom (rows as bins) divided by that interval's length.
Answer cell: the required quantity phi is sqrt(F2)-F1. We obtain -9.7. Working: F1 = 13.2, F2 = 12.0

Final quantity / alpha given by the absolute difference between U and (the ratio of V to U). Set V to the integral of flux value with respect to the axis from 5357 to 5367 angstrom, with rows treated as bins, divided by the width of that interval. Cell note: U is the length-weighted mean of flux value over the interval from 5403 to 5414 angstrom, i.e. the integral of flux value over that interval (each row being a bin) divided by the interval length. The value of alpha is 10.9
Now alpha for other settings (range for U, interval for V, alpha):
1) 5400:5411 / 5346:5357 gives 10.9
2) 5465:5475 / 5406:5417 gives 10.3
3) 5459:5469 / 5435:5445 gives 11.4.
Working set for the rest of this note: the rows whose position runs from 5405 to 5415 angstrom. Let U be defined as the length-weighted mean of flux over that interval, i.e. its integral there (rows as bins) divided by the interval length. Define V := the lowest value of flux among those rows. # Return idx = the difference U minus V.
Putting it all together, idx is 0.3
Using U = 12.0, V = 11.7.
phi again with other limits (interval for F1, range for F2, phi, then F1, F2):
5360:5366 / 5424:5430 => -9.1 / 12.6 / 12.3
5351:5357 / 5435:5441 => -9.4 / 13.1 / 13.4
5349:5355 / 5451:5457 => -9.4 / 13.1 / 13.2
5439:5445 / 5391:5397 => -9.9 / 13.2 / 11.2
